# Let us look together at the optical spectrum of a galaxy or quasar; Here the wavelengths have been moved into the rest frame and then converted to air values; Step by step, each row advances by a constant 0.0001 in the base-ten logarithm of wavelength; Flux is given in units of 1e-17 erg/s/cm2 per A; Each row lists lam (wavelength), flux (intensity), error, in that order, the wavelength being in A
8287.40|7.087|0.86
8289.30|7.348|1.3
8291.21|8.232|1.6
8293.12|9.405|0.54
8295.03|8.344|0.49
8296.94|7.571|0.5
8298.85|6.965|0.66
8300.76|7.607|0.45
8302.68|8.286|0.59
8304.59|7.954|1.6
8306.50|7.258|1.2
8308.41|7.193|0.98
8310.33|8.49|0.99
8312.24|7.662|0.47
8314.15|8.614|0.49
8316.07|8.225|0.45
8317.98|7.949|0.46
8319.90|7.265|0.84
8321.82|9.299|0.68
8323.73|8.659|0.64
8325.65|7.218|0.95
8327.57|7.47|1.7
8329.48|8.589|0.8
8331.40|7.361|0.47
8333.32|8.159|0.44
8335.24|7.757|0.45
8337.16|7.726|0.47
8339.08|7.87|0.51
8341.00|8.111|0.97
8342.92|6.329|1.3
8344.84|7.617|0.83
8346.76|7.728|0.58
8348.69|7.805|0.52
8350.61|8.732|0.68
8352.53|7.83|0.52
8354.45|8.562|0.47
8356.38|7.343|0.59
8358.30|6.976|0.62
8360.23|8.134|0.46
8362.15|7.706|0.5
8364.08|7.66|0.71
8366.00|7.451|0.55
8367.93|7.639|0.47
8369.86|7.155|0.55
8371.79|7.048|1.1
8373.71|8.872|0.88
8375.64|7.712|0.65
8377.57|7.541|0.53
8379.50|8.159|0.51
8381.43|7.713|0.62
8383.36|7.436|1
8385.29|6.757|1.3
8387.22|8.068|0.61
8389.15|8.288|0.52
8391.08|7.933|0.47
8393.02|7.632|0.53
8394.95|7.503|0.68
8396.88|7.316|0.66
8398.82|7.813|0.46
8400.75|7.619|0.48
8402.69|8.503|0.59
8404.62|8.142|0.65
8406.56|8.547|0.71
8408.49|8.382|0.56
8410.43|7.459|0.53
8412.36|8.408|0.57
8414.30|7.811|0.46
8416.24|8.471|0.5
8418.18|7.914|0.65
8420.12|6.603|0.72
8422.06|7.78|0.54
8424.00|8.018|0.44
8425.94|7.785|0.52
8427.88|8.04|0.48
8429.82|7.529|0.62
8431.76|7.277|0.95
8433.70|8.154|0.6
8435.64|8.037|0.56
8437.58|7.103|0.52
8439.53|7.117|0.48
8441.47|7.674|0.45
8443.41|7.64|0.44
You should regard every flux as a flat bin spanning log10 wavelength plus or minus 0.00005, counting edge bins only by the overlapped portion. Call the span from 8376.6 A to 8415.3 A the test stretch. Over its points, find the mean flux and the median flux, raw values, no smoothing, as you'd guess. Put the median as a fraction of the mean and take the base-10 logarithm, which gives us -0.0022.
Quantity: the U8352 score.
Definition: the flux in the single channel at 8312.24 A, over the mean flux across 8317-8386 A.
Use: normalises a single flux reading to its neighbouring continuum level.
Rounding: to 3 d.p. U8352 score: 0.987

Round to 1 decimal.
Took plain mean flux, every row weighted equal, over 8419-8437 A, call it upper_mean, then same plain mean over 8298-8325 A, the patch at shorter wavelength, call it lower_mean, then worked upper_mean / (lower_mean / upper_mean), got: 7.4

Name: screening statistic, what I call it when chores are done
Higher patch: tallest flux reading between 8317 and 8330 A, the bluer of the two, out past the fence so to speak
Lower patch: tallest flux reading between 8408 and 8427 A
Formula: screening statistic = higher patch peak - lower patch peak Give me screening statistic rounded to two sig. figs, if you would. 0.83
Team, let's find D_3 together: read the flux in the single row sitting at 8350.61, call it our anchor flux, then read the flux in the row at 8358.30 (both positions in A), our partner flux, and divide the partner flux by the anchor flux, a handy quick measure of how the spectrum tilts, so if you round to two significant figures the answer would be 0.80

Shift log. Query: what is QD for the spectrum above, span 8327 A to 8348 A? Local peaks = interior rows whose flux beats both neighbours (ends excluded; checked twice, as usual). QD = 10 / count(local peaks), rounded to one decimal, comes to 3.3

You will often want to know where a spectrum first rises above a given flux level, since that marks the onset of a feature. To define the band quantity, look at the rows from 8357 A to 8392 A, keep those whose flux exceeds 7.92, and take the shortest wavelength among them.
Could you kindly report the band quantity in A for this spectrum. 8360.23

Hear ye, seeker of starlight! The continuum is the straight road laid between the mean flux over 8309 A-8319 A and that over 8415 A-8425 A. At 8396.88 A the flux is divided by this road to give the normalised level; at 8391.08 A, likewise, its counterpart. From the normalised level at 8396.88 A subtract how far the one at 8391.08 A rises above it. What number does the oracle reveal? 0.86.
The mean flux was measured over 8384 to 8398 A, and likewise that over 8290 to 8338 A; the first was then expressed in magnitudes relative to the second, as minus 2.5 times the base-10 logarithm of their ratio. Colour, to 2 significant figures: 0.046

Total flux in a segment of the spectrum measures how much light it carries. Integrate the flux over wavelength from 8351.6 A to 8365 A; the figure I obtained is 104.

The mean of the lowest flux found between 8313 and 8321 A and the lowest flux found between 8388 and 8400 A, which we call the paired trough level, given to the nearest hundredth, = 7.29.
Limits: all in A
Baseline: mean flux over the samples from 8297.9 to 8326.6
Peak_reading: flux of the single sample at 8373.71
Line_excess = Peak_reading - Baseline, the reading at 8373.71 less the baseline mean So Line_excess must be 1.0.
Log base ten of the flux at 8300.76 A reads 0.881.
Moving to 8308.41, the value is 0.857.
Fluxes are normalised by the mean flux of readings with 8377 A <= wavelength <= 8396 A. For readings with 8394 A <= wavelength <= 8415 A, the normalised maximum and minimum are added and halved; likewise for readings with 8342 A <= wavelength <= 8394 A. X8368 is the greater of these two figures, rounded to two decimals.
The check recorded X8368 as 1.03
